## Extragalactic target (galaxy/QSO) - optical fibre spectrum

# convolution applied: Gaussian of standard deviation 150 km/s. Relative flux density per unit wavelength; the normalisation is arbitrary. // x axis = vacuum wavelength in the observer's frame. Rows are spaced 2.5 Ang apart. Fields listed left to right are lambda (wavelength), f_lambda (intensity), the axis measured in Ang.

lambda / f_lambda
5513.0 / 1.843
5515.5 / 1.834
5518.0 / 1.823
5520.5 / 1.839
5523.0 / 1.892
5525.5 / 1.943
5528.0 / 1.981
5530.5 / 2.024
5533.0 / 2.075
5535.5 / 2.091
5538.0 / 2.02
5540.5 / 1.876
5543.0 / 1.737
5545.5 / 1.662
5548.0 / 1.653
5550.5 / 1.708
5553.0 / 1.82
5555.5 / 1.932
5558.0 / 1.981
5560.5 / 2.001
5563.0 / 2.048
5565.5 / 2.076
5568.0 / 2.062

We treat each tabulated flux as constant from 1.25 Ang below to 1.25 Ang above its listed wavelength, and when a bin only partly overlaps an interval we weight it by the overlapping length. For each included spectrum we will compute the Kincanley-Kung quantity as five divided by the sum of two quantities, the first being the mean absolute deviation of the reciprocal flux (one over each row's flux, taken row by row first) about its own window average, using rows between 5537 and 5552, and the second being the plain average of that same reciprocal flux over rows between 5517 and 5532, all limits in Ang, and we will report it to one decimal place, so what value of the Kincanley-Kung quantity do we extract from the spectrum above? 9.0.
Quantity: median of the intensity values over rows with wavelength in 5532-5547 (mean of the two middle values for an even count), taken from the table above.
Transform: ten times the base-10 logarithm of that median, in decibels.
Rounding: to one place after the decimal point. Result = 2.9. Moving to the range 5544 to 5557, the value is 2.3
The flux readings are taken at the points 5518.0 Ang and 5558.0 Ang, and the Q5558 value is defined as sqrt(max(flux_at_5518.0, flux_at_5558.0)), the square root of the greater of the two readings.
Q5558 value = 1.41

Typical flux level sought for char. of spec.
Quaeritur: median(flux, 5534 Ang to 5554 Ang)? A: 1.78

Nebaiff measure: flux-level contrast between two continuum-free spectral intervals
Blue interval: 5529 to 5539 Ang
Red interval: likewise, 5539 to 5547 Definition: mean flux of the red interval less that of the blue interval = -0.29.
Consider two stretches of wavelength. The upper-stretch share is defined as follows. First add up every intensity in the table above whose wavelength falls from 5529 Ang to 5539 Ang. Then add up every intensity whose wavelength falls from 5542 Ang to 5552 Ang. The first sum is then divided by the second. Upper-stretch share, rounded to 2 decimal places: 1.21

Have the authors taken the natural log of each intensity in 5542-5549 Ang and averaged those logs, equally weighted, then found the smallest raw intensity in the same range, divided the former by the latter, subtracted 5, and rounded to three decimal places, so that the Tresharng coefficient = -4.685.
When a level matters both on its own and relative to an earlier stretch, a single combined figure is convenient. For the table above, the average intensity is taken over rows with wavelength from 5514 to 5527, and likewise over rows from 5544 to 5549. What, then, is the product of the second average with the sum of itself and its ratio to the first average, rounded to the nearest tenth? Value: 4.2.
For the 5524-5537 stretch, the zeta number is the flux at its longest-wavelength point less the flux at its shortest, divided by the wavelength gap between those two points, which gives 0.01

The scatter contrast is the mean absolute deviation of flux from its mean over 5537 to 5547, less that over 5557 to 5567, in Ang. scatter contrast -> 0.09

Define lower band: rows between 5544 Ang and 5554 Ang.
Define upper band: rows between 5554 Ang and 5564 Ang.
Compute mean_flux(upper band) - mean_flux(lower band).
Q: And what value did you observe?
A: 0.28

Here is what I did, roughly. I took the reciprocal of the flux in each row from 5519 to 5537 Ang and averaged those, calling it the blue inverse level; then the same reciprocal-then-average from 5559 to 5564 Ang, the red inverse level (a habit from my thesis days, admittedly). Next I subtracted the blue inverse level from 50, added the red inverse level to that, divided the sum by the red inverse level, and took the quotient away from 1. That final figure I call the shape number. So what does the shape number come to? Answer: -100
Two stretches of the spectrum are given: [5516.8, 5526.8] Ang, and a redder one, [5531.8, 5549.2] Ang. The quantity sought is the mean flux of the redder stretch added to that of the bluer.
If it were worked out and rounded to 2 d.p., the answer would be 3.75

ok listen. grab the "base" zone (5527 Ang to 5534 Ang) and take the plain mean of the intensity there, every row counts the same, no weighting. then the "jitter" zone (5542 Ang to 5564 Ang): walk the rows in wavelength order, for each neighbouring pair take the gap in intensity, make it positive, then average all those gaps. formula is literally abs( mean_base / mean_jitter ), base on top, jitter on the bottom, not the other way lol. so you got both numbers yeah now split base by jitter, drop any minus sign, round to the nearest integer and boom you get 34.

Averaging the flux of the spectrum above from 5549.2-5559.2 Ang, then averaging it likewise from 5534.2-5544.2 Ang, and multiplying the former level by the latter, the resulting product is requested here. 3.59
